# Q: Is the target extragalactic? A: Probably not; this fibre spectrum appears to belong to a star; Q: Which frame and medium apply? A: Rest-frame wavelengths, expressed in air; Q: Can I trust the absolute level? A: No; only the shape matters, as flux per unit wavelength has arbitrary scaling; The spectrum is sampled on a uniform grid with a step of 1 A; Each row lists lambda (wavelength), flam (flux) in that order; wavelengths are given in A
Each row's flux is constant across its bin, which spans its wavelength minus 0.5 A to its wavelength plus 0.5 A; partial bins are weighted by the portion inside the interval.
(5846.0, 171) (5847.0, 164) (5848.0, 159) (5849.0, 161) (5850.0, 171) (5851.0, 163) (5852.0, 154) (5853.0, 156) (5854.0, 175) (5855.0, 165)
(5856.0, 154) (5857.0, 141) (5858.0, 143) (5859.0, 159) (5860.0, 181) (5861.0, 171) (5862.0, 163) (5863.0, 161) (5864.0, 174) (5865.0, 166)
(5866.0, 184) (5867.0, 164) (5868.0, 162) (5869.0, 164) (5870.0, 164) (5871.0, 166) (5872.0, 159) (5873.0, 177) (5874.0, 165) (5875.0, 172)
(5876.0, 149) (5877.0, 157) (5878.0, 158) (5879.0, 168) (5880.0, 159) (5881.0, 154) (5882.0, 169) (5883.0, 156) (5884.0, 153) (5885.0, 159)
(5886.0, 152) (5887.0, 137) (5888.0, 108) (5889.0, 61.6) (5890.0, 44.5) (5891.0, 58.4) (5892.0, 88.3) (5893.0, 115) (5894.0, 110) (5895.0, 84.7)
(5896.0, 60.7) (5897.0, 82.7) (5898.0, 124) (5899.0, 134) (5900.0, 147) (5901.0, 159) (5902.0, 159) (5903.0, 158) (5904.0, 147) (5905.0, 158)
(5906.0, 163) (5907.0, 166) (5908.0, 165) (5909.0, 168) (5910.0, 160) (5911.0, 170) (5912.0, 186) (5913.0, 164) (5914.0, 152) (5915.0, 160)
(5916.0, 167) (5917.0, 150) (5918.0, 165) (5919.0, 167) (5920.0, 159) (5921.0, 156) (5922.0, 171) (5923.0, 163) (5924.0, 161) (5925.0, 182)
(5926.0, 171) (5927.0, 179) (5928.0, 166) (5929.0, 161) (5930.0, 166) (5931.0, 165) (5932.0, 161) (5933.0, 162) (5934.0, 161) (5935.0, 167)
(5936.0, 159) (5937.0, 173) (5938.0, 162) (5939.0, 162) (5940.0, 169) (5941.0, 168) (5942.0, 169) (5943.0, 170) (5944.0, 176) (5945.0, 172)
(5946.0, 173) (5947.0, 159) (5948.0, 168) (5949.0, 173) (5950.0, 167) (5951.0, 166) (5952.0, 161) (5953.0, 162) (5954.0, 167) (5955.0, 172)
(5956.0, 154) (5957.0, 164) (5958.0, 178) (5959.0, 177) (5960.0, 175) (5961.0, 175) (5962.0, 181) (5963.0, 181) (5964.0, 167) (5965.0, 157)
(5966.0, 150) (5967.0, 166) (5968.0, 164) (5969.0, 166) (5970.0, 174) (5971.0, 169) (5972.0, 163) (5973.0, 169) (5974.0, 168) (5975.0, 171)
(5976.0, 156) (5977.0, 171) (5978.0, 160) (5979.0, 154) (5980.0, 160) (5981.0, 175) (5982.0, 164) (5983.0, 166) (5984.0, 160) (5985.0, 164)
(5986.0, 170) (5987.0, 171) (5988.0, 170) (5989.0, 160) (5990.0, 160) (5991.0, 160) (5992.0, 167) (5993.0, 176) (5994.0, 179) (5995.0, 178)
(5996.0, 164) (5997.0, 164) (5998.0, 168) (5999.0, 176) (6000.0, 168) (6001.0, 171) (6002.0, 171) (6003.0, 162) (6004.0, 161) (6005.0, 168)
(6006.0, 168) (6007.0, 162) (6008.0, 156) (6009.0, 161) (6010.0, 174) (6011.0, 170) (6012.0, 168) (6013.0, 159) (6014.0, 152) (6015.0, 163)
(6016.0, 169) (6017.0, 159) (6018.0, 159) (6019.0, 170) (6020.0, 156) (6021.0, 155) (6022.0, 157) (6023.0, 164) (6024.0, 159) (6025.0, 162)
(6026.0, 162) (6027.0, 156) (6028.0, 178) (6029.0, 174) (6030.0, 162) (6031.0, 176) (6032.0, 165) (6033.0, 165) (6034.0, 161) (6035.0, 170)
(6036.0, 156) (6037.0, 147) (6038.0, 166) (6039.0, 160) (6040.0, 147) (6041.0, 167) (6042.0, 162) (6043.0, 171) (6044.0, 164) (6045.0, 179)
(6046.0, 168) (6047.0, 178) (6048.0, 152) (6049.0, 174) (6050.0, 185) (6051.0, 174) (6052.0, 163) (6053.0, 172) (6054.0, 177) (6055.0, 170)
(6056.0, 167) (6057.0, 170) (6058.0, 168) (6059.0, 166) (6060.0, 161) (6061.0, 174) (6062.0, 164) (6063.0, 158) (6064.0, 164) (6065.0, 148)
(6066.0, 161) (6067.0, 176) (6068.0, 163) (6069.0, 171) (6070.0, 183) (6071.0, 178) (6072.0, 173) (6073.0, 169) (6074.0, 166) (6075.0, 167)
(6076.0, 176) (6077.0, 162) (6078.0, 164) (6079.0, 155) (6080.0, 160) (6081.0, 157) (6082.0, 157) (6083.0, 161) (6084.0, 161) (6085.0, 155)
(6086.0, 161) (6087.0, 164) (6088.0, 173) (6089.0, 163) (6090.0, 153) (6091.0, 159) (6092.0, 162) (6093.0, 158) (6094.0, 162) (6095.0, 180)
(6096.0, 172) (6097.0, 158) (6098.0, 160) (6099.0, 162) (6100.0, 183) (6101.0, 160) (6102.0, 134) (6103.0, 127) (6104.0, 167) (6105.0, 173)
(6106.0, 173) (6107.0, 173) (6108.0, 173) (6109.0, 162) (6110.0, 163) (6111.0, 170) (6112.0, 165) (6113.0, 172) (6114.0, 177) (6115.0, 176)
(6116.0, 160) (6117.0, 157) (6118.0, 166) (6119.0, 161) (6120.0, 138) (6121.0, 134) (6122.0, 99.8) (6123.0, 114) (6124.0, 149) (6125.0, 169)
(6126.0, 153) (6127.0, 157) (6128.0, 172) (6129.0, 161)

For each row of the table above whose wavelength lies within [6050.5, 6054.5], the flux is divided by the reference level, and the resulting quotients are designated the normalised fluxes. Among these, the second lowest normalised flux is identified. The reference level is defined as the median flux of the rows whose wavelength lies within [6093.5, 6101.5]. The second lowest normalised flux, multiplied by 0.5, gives 0.531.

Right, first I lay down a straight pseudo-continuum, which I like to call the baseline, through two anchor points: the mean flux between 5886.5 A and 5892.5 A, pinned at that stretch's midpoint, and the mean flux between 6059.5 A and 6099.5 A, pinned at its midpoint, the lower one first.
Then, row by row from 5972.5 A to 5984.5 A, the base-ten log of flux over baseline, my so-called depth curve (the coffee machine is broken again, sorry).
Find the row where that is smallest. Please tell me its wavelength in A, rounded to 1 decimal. 5979.0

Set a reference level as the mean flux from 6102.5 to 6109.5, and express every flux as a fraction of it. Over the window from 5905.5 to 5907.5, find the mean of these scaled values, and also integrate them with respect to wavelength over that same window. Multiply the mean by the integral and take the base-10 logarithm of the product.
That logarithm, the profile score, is 0.30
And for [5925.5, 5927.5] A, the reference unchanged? 0.36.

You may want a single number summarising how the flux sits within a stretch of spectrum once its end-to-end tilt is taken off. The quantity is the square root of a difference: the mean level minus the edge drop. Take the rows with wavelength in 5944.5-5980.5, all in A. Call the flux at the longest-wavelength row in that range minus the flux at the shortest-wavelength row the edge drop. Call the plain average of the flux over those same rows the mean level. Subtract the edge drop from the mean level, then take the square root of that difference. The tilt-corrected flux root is 13.4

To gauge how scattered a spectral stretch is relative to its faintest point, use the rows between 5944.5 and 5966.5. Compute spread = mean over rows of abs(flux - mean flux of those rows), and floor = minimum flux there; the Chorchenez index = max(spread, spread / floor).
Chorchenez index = 6.9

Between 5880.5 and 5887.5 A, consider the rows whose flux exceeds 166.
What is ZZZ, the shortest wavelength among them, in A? 5882.0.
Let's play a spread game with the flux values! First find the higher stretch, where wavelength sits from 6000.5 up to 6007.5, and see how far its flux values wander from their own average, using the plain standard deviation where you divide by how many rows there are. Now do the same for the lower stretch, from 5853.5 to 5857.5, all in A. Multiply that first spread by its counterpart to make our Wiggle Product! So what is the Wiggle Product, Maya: 51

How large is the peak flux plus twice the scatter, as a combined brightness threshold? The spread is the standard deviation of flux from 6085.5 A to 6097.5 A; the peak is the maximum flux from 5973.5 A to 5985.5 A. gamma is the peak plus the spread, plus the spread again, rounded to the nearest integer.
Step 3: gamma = 190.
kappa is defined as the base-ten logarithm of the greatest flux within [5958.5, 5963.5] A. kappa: 2.26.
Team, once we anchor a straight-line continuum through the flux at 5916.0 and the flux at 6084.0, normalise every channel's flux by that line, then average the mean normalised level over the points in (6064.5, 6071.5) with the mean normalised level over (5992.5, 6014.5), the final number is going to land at 1.03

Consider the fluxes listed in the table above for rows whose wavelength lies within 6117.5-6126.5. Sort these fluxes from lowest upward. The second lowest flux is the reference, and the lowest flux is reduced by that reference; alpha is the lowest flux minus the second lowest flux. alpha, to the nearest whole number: -14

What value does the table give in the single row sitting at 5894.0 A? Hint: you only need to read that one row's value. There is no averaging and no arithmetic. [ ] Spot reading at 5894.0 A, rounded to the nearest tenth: 110.0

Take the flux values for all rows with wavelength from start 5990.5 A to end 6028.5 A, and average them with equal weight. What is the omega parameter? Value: 165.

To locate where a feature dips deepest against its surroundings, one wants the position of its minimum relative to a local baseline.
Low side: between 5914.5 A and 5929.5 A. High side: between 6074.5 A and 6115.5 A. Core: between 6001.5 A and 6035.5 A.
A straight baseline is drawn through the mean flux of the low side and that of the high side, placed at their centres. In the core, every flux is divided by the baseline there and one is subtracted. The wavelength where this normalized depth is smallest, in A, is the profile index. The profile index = 6014.0 A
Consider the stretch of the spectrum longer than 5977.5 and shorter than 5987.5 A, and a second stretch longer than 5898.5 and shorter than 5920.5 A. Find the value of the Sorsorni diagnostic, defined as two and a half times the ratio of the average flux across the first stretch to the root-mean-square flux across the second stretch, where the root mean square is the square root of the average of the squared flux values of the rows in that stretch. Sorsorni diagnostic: 2.56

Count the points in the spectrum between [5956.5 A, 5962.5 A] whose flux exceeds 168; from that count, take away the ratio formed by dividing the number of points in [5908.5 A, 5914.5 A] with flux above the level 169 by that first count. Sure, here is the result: 4.6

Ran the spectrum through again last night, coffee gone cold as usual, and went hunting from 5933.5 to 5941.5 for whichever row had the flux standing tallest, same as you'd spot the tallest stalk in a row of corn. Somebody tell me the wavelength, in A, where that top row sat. 5937.0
